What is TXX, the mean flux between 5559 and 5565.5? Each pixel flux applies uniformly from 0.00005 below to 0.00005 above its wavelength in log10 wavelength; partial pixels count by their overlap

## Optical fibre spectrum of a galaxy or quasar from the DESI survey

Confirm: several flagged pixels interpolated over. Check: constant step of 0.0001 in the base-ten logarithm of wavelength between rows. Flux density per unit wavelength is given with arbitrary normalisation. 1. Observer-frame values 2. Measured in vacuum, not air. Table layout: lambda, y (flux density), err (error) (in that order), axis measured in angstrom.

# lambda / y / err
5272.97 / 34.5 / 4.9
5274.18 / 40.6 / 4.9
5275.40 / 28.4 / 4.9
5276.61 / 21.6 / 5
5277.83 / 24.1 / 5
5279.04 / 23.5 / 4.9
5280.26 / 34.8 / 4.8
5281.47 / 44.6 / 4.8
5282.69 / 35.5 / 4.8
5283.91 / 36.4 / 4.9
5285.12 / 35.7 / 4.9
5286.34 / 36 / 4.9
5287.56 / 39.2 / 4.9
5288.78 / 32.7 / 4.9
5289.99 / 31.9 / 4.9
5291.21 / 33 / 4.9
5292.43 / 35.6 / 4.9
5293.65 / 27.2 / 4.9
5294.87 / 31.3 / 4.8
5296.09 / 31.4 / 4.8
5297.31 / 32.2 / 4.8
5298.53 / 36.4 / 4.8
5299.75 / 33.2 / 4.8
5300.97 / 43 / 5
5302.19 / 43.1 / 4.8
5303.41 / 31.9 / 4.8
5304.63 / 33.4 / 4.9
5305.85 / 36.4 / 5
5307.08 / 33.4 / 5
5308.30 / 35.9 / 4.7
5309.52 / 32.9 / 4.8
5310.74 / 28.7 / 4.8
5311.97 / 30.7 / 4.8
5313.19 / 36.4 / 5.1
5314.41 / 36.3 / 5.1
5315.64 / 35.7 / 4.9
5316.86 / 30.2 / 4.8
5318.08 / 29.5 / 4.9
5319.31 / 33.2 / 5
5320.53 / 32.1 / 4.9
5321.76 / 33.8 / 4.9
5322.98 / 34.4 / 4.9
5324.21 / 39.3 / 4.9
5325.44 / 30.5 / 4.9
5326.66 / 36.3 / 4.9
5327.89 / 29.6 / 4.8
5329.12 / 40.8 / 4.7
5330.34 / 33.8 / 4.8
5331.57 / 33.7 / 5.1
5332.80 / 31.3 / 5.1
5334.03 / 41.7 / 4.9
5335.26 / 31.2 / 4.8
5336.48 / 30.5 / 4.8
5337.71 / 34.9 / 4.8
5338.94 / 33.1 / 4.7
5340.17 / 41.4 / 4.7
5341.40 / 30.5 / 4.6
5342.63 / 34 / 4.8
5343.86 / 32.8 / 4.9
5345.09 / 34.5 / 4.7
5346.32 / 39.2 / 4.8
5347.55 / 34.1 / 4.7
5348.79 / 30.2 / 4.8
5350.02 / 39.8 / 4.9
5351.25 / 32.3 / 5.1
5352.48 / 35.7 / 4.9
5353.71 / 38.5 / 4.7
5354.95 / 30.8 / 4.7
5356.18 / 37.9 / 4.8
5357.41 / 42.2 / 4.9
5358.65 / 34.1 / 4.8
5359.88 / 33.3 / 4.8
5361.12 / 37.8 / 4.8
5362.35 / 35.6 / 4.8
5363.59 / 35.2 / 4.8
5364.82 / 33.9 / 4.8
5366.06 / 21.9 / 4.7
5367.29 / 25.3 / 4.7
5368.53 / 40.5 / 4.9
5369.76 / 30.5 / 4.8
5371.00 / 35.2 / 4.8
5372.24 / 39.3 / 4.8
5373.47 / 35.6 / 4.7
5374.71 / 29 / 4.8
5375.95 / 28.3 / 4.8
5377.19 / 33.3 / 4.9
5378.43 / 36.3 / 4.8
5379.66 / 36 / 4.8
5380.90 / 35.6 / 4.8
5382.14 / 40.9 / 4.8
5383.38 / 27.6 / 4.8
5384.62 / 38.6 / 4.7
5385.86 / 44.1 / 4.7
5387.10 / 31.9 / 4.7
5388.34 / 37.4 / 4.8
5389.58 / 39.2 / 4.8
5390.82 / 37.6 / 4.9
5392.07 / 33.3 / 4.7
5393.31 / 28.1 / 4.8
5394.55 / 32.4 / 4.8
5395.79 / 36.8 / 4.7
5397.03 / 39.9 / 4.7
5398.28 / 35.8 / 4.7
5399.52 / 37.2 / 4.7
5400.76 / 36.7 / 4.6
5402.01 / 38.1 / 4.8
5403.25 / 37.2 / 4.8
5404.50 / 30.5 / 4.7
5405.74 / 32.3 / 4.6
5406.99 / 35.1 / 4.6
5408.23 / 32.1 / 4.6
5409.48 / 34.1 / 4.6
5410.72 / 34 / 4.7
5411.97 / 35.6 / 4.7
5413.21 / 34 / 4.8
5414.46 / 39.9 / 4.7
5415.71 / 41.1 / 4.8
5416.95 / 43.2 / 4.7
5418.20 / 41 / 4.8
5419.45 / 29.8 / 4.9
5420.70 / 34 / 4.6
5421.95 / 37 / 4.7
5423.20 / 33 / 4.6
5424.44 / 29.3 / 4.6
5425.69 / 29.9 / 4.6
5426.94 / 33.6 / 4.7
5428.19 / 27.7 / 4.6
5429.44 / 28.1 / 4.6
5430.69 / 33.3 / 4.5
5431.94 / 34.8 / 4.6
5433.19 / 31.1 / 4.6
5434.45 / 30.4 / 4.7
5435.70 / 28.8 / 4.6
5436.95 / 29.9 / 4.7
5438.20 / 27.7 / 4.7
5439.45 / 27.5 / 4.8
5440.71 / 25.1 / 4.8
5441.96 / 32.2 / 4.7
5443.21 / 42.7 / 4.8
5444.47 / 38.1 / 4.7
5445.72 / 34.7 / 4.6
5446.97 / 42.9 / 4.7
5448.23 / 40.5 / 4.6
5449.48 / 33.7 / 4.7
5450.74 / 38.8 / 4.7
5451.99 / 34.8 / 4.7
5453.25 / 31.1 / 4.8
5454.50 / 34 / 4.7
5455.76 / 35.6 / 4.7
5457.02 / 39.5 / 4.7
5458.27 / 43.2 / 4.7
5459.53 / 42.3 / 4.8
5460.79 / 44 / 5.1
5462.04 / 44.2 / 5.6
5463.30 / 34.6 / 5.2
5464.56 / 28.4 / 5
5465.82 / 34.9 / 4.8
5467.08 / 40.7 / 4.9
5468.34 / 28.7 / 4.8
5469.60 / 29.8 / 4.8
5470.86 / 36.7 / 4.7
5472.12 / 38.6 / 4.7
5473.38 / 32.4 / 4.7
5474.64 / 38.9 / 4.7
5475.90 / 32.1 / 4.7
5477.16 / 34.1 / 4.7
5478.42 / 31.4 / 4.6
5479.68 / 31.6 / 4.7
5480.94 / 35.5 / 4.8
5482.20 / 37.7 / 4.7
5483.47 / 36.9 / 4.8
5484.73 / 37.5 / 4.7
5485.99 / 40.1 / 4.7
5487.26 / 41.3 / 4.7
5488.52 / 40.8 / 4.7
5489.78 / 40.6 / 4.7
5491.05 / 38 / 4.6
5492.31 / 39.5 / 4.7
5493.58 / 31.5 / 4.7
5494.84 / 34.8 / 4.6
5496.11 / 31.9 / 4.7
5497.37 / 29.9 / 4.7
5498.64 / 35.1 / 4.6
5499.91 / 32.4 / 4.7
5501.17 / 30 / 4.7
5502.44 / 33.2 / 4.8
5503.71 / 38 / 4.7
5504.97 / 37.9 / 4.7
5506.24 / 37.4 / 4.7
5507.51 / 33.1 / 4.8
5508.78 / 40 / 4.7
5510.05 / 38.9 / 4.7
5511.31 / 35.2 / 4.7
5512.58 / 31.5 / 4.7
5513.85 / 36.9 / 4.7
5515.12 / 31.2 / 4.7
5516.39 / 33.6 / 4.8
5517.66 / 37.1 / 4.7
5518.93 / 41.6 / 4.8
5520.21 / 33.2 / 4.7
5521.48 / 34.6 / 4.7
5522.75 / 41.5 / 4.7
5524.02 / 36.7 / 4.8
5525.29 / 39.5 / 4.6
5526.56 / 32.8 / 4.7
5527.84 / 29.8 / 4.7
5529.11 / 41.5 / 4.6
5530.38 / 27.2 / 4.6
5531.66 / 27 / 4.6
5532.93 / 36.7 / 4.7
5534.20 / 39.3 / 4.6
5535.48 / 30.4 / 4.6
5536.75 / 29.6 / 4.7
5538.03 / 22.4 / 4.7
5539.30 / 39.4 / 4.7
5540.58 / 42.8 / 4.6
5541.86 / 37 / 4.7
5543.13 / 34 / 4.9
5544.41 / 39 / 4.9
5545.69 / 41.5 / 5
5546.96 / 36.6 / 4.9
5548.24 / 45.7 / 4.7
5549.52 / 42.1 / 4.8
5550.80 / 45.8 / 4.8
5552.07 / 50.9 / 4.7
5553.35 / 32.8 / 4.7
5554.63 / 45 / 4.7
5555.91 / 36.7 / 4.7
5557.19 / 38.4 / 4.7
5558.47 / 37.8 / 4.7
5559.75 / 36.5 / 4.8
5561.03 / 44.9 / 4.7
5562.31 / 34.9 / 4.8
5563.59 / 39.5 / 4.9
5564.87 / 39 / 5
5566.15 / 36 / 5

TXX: 39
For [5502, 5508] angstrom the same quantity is 36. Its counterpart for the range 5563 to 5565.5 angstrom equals 39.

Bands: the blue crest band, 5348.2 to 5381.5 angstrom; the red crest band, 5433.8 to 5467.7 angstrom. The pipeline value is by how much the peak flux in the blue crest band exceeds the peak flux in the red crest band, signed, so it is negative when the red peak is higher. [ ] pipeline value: -2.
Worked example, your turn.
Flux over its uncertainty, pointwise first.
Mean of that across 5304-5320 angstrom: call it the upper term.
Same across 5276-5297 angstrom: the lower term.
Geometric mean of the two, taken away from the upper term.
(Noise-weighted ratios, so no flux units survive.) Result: 0.045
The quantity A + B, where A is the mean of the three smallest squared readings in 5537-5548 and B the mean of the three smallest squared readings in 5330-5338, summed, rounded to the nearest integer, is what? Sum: 1960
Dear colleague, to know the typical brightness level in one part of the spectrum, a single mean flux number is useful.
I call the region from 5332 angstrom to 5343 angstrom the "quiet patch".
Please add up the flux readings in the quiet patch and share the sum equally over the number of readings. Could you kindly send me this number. 34.3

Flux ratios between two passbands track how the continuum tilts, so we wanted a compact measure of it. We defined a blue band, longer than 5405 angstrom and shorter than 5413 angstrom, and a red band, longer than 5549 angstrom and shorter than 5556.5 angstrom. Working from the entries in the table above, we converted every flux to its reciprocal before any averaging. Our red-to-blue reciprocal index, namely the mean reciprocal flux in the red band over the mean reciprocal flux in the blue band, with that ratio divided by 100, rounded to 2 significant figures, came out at 0.0082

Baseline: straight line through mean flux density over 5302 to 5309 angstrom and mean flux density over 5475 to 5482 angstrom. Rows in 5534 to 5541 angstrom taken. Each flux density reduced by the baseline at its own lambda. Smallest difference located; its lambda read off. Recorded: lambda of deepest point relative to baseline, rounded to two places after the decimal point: 5538.03 angstrom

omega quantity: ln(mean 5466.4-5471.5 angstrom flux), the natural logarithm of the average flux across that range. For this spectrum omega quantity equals 3.53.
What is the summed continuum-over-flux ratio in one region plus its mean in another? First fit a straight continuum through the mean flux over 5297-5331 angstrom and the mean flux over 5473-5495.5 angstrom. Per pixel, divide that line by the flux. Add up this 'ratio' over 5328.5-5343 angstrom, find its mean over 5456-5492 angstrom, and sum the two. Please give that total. 13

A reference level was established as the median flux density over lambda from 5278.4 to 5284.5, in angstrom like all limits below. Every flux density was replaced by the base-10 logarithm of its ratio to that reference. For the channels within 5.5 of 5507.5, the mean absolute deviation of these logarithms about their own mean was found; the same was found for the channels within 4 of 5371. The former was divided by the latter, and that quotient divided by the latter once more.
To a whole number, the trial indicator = 8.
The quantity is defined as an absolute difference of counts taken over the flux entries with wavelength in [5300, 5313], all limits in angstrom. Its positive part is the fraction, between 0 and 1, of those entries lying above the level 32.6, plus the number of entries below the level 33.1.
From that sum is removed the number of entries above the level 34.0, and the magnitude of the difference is 0.70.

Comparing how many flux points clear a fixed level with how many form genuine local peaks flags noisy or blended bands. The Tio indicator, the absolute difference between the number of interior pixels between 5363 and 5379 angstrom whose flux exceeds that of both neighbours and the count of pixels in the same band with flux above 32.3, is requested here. 6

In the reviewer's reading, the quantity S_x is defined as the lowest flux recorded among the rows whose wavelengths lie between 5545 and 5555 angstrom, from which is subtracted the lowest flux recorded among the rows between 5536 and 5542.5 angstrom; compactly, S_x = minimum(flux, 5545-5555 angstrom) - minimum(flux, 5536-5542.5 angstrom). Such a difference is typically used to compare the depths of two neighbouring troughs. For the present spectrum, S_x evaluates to 10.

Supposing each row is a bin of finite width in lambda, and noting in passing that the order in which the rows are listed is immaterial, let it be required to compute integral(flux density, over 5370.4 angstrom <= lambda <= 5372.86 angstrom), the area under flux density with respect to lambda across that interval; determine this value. 92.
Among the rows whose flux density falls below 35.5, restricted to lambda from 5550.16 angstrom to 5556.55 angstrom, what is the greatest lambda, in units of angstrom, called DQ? 5553.35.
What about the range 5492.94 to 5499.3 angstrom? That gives 5498.64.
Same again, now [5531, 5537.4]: 5536.75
